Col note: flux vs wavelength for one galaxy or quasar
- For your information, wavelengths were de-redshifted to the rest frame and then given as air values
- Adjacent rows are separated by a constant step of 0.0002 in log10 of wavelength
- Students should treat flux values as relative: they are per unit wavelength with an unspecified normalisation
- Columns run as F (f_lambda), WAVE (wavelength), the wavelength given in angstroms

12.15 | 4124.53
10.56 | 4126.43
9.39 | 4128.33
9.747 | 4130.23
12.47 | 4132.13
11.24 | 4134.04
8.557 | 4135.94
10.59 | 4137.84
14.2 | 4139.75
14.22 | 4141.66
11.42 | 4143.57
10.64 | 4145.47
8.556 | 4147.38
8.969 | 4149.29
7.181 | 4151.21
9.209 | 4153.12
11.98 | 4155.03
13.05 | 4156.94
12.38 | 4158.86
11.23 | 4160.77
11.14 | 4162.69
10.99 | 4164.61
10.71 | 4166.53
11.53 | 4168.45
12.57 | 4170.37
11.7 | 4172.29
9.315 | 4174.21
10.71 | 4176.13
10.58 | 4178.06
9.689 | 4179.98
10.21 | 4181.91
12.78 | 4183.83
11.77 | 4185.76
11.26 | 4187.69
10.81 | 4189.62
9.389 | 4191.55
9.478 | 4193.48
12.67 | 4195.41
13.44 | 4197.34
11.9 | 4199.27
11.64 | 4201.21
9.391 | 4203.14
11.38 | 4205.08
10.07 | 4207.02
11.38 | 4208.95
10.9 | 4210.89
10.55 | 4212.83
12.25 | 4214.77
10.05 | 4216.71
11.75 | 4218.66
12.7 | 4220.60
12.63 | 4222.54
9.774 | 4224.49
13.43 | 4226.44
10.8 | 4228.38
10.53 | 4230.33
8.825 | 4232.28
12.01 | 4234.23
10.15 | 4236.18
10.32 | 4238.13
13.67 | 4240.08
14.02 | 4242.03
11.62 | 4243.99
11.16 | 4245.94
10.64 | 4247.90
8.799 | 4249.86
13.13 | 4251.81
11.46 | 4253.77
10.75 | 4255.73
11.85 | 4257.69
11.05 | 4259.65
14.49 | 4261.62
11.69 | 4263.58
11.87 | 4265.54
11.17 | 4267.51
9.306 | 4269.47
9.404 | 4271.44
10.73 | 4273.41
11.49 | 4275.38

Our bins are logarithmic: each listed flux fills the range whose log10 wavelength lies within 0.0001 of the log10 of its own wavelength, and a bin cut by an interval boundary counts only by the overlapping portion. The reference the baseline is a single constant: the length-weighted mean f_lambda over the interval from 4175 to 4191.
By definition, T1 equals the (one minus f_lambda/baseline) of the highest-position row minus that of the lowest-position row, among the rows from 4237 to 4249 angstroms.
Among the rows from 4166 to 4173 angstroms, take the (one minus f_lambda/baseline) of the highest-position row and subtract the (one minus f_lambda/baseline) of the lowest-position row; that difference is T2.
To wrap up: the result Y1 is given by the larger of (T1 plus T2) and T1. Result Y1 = -0.03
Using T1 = -0.029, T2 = -0.09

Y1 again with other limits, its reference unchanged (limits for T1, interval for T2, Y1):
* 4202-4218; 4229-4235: -0.06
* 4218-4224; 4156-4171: -0.04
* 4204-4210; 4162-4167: 0.04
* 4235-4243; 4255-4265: -0.35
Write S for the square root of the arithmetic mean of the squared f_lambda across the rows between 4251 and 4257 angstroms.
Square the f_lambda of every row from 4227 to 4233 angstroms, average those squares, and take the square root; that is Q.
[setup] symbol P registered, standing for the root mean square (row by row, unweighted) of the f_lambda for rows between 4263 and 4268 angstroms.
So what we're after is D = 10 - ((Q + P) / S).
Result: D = 8.17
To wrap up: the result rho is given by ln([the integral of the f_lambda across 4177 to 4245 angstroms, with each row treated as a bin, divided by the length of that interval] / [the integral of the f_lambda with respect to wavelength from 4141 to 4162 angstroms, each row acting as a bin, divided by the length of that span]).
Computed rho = 0.04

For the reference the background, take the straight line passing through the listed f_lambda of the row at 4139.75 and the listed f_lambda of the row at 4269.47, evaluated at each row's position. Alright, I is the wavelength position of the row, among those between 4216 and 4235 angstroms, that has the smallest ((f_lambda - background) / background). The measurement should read 4232.28 angstroms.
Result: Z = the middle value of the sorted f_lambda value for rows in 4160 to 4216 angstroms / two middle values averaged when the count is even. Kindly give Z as 11.14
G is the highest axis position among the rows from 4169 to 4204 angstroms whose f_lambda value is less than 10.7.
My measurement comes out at 4203.14 angstroms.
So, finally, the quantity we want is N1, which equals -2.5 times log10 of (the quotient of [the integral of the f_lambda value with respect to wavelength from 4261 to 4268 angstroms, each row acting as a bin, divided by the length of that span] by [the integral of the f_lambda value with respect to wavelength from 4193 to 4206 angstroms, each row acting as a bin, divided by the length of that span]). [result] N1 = -0.07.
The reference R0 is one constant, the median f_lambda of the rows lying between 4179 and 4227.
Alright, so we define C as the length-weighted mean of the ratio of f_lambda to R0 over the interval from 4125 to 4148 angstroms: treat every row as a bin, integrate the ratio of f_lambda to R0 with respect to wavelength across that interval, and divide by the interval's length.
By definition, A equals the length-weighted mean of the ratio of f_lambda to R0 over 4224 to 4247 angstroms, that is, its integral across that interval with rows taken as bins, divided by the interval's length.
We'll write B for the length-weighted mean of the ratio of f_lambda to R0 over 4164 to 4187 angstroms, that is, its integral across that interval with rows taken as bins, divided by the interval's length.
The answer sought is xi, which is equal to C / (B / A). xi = 1.00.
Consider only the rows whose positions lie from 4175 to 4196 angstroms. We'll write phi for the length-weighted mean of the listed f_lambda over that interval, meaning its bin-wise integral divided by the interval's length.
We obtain 10.80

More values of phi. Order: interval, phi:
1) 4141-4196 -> 10.87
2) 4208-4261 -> 11.36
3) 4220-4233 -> 11.24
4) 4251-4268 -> 11.95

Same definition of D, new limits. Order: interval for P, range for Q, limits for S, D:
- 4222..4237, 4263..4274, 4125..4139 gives 7.91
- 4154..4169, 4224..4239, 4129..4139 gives 7.88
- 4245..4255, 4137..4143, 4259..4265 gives 8.06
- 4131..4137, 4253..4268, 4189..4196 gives 7.87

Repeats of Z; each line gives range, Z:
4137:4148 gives 11.03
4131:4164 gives 11.23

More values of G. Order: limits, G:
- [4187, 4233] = 4232.28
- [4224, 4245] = 4238.13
